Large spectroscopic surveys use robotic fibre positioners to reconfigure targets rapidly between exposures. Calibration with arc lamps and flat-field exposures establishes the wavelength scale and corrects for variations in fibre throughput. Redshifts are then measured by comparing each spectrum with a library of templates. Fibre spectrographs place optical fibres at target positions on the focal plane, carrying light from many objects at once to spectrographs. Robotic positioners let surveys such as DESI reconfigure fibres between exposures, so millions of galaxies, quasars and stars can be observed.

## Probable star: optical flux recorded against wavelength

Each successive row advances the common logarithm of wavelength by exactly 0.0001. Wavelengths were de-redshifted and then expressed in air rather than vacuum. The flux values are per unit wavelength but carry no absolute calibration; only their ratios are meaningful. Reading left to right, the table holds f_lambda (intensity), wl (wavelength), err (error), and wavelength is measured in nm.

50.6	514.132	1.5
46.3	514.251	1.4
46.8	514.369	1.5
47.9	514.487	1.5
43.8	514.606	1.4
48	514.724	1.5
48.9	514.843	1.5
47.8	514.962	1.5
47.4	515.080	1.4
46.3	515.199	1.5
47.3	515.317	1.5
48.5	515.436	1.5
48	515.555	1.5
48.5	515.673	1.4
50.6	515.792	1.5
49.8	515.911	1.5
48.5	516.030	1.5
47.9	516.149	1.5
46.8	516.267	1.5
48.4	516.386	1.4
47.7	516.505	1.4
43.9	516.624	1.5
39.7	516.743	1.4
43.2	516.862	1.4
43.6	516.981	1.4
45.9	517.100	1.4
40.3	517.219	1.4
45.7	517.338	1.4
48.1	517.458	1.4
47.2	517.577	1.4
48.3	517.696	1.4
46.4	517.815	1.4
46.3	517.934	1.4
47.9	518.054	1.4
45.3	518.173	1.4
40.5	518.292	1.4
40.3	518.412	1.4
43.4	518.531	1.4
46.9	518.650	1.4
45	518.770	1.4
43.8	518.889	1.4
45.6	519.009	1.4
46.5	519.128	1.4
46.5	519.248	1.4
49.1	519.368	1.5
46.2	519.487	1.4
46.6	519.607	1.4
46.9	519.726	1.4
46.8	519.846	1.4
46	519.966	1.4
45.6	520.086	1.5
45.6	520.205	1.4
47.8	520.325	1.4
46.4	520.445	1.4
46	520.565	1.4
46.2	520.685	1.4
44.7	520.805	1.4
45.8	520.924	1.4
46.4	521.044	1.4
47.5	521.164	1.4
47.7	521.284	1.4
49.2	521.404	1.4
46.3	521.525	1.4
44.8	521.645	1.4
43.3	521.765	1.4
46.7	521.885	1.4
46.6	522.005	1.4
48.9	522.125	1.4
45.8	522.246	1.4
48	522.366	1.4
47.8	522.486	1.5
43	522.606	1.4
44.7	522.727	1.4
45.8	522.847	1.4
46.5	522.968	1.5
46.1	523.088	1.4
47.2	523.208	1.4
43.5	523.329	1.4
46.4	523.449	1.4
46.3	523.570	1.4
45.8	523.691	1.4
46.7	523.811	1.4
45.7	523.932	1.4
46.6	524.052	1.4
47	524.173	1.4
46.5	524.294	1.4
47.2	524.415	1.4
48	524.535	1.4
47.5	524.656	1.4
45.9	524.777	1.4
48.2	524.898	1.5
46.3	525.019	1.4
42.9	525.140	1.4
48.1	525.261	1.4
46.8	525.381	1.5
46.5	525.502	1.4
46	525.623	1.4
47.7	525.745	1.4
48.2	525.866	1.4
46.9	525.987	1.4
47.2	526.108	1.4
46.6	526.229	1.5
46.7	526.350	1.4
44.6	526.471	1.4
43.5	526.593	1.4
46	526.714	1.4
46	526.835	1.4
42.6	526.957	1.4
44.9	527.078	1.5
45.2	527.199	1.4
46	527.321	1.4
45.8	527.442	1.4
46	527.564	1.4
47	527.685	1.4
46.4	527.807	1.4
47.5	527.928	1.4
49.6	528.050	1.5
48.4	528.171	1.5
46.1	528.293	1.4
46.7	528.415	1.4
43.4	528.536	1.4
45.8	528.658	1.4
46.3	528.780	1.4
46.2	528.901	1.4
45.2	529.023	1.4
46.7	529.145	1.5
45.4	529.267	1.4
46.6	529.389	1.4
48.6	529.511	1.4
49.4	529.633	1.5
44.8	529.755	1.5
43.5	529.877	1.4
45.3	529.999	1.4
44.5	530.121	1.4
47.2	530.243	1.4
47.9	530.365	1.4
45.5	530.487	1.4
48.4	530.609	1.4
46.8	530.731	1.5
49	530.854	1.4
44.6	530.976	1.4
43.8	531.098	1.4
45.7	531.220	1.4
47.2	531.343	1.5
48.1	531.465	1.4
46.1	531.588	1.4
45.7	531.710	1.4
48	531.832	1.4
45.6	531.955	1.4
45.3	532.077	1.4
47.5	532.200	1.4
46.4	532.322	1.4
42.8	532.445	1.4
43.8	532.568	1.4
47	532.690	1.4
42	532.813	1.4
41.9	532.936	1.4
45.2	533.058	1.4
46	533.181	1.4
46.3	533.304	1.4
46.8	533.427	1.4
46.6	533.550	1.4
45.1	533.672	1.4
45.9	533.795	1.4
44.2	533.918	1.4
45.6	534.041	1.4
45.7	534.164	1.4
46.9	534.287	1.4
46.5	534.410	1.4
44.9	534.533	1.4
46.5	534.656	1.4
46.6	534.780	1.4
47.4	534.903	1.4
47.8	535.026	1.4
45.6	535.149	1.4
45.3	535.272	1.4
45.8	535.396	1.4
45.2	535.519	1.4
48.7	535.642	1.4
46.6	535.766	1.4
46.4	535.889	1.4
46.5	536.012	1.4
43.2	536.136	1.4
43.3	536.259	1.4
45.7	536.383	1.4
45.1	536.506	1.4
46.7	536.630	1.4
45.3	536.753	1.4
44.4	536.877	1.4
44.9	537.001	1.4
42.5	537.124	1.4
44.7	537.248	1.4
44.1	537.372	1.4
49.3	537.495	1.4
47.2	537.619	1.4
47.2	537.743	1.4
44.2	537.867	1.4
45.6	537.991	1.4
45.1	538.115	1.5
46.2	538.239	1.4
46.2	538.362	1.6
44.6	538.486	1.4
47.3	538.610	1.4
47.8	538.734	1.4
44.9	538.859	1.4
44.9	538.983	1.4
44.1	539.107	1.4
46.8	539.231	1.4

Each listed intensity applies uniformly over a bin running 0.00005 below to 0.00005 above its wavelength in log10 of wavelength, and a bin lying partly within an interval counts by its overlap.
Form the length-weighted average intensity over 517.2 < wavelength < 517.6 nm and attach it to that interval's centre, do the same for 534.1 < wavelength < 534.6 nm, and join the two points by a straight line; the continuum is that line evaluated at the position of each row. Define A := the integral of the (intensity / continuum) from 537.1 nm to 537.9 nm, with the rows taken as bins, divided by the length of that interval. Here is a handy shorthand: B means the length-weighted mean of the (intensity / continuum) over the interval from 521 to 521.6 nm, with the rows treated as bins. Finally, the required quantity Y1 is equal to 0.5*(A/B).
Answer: 0.479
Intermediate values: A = 0.99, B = 1.04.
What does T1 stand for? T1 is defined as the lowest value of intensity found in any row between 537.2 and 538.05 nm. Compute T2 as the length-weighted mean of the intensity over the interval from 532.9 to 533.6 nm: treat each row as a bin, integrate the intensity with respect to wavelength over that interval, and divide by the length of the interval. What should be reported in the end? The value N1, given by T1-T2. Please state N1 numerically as -1.5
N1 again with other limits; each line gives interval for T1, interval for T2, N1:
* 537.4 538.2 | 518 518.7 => 0.2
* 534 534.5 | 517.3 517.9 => -1.6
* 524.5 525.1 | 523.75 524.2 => -0.6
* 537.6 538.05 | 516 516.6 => -3.4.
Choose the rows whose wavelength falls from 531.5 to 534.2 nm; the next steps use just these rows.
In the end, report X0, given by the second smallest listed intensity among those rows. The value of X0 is 42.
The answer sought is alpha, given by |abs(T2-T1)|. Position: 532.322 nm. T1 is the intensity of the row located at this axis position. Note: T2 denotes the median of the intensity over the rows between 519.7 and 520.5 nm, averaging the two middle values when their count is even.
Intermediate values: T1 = 46.4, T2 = 46.4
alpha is 0.0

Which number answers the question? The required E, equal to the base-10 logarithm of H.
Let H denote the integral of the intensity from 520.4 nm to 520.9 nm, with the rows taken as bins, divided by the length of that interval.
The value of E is 1.66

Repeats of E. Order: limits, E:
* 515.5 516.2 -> 1.69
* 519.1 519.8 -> 1.67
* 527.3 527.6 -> 1.66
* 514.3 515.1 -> 1.67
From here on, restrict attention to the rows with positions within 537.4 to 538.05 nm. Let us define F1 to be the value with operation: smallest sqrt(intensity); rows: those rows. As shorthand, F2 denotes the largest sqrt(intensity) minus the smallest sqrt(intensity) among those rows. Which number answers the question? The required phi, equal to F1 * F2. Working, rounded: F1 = 6.65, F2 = 0.37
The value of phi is 2.5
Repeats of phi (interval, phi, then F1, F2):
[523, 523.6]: 1.8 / 6.60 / 0.27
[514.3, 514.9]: 2.5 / 6.62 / 0.37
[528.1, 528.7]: 2.4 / 6.59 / 0.37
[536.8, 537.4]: 1.2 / 6.52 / 0.18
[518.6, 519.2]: 1.5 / 6.62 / 0.23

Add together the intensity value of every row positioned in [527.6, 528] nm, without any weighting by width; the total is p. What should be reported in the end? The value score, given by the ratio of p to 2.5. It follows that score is 56.4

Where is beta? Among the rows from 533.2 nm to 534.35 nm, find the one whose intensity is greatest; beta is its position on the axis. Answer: 534.287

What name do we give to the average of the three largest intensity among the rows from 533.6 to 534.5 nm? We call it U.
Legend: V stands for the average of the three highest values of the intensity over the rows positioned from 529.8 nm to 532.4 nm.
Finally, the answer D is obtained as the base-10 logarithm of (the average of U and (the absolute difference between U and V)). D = 1.385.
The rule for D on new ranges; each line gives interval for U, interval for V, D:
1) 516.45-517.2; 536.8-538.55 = 1.379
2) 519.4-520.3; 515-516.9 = 1.395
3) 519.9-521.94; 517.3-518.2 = 1.384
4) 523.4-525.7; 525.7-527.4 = 1.385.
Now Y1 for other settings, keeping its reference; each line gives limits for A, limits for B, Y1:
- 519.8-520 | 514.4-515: 0.490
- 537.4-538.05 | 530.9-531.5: 0.505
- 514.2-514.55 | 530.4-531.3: 0.512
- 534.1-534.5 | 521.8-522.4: 0.489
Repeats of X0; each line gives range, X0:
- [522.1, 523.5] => 43.5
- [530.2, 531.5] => 44.6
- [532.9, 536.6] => 43.2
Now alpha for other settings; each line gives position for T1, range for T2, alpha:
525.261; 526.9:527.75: 2.3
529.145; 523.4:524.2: 0.3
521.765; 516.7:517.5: 0.3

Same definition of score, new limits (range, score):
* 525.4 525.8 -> 56.1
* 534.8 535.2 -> 56.3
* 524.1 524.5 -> 56.3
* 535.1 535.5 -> 54.7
